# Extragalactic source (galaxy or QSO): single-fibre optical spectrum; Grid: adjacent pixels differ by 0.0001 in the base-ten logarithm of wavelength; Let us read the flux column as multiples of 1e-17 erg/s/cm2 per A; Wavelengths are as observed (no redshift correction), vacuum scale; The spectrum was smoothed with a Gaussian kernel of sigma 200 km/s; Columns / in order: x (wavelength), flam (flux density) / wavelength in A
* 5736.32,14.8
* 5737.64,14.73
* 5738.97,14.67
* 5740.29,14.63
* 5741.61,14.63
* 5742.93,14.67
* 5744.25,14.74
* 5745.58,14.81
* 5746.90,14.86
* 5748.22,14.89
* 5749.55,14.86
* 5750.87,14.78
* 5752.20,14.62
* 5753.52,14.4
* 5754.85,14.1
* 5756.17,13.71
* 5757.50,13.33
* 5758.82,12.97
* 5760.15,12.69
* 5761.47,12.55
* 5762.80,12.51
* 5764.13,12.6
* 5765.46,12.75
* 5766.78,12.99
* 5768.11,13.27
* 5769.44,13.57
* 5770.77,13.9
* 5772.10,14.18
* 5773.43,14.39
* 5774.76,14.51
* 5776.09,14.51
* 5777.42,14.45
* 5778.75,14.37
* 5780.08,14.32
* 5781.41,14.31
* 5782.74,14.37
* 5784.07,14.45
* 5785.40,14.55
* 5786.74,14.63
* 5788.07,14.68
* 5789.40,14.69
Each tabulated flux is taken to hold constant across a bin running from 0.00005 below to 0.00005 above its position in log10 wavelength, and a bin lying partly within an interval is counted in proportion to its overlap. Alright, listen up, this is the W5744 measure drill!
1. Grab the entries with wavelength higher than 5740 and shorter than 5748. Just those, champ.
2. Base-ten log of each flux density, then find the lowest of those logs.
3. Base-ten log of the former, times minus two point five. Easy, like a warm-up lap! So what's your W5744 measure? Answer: -0.17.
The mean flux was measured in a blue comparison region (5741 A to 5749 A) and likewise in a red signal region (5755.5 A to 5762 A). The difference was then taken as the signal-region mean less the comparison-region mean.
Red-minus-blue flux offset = -1.7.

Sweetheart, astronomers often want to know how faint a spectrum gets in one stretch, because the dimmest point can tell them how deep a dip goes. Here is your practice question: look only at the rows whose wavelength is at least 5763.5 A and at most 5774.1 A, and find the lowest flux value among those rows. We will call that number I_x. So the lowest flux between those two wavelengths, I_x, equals 12.6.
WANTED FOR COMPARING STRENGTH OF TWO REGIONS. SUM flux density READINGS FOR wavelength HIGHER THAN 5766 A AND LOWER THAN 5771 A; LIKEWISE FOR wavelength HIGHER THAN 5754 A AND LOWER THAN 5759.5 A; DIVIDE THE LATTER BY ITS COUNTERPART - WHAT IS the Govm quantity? 1.007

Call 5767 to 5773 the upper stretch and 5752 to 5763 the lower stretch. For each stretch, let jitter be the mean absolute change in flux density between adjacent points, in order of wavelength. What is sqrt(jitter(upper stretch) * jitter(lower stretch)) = 0.28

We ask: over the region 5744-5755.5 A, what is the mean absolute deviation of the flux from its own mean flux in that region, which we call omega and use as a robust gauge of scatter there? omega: 0.20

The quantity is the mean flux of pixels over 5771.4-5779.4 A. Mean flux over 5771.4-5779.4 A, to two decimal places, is 14.40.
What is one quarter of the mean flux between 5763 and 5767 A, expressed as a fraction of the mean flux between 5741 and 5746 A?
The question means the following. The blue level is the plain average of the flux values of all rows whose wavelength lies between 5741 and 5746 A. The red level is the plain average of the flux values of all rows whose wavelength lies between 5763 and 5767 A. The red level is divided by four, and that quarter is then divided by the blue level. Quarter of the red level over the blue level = 0.217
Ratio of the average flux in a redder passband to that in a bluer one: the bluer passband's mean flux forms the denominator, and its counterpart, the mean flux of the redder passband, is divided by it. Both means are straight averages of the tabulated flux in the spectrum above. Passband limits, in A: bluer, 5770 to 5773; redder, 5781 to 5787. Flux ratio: 1.03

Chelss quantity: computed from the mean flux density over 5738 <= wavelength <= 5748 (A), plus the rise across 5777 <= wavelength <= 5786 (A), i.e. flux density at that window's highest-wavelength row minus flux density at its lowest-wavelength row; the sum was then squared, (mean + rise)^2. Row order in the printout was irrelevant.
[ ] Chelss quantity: 220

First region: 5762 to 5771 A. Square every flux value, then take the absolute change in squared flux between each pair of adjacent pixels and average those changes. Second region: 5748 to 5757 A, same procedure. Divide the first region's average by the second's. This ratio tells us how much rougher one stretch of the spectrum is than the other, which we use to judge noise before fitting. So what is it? 1.1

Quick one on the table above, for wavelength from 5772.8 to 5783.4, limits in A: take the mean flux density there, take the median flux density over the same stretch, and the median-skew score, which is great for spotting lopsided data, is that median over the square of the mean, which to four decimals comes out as 0.0693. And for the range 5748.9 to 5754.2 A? 0.0684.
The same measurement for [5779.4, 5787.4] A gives 0.0691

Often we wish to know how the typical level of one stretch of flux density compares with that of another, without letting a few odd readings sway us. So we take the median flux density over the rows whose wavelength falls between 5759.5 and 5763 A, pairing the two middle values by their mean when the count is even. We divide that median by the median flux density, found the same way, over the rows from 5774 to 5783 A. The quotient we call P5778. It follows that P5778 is 0.87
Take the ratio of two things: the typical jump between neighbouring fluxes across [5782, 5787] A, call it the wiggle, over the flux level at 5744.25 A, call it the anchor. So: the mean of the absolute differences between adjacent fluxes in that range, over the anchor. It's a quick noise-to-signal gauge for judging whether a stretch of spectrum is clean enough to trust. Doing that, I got 0.006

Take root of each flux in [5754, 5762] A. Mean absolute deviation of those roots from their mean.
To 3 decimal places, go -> 0.067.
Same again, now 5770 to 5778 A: 0.025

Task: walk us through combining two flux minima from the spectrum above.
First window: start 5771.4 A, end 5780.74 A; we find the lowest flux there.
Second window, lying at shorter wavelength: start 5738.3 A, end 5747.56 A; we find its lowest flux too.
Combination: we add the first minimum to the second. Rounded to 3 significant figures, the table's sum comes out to 28.8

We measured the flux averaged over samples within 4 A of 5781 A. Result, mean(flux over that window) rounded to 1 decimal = 14.4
